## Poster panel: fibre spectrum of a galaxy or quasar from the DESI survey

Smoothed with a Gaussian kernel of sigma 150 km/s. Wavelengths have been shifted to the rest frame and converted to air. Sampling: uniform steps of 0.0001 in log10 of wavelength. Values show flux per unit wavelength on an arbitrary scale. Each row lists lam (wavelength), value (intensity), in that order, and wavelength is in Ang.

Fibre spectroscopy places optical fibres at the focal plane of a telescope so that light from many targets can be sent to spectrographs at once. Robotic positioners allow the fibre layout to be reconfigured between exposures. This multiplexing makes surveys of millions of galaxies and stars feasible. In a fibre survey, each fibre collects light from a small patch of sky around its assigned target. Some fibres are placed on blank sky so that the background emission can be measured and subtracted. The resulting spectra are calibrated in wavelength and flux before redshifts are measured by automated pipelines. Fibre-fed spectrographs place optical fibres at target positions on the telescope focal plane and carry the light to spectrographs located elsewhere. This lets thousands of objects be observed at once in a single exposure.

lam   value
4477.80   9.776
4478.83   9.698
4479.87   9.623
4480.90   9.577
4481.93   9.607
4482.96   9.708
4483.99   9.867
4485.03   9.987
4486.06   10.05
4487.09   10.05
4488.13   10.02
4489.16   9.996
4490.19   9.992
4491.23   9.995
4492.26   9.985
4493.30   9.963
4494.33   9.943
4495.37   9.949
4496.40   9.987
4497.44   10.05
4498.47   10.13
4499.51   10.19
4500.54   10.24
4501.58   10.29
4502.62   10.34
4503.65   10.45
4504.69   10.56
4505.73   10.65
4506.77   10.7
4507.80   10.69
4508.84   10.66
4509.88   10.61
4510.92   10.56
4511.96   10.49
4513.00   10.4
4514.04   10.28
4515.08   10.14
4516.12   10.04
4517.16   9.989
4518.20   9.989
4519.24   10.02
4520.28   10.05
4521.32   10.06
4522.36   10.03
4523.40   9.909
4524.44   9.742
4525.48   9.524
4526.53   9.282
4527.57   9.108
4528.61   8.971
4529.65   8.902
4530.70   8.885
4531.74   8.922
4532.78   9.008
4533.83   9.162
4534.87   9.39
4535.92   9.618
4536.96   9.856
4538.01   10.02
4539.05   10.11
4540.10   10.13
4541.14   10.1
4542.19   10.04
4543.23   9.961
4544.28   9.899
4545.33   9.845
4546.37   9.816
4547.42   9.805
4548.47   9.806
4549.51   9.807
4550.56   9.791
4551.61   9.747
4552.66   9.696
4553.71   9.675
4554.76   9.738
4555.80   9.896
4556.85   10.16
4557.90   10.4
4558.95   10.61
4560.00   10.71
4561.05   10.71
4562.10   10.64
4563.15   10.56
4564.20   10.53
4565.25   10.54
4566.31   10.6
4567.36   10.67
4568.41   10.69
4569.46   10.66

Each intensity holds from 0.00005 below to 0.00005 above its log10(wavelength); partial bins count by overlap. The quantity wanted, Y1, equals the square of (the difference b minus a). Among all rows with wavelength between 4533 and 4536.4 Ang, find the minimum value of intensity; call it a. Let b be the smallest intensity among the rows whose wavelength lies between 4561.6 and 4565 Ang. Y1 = 1.9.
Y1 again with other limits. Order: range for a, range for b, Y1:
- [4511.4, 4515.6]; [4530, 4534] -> 1.6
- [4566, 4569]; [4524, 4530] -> 2.9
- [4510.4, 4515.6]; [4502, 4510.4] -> 0.0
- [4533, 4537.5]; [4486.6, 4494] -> 0.6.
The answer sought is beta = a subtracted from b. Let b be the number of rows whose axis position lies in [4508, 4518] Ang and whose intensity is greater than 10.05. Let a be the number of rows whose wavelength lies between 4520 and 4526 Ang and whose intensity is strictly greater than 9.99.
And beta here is 4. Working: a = 3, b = 7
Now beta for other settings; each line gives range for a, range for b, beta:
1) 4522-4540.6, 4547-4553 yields -4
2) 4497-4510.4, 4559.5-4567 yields -6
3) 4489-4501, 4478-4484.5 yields -7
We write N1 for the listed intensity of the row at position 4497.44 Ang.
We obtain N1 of 10.05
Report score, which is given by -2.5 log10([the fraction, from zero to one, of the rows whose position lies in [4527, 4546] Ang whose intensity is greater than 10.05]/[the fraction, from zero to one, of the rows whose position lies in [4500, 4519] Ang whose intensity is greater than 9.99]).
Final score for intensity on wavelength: 1.8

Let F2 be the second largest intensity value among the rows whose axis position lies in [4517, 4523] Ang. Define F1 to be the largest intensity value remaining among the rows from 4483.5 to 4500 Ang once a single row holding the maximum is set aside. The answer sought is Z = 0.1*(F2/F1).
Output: 0.099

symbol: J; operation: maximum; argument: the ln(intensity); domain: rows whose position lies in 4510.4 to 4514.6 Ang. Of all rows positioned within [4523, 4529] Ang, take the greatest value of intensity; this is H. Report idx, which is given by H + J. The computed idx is 12.3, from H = 9.909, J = 2.357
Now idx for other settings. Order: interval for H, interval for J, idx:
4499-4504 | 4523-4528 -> 12.7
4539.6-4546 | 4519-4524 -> 12.4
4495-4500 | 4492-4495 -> 12.5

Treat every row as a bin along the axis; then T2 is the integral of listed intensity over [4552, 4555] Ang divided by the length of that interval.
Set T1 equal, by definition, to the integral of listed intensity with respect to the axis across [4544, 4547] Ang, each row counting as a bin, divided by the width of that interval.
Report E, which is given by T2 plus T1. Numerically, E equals 19.5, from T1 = 9.8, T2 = 9.7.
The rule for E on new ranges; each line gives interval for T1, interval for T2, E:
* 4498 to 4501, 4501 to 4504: 20.5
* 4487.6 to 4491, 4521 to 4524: 20.0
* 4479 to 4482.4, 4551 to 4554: 19.3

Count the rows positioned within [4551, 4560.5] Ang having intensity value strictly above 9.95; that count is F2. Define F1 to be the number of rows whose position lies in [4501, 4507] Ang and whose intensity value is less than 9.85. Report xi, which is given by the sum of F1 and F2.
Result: 4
